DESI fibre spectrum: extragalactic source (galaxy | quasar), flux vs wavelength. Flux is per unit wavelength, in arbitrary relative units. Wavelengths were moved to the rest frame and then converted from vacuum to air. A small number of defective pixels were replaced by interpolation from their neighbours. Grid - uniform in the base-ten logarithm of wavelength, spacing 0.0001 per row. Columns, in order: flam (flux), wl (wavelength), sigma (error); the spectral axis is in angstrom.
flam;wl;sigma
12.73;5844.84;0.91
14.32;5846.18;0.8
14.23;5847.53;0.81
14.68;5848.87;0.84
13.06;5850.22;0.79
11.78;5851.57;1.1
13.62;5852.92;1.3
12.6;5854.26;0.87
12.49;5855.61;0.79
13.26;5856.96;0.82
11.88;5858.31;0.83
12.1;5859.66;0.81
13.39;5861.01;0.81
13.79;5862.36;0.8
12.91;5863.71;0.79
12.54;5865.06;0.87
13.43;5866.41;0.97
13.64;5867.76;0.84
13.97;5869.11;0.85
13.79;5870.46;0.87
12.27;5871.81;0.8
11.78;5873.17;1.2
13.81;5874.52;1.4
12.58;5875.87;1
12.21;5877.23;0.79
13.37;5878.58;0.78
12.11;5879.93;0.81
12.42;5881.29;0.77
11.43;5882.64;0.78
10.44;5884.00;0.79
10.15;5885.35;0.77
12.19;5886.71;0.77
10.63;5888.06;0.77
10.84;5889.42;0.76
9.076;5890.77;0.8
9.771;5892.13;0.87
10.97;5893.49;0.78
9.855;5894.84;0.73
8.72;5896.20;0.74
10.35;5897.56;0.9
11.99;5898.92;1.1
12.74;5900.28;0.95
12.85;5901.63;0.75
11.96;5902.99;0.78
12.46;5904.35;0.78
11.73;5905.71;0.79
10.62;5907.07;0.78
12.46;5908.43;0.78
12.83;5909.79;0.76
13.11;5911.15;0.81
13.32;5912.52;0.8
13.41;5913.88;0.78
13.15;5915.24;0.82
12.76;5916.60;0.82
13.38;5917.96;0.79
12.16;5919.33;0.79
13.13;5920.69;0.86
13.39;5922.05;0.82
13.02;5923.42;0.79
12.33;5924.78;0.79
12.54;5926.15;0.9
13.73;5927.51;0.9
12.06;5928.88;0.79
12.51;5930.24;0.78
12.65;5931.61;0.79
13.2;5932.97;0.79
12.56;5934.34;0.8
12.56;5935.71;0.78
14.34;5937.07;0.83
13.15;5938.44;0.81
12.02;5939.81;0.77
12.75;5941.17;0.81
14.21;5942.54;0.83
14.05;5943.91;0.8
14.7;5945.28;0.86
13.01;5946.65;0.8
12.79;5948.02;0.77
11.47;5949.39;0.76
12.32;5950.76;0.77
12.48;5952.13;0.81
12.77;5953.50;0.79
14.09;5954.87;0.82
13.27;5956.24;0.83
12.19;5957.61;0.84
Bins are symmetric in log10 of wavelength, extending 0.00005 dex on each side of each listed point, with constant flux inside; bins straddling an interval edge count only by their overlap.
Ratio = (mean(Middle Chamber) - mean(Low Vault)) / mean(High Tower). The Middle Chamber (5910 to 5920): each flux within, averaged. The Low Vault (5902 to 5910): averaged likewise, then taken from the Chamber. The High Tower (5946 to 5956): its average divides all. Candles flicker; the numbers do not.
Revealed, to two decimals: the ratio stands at 0.08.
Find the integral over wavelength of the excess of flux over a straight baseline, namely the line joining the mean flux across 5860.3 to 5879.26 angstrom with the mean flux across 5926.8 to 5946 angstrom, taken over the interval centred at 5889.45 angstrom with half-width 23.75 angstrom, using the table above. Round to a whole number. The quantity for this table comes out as -59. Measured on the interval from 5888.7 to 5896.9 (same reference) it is -27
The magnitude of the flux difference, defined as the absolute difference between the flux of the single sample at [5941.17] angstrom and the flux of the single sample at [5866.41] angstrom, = 0.68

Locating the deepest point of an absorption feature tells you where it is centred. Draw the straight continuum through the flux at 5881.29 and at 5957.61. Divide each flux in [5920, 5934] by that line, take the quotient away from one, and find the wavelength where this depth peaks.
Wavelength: 5928.88 angstrom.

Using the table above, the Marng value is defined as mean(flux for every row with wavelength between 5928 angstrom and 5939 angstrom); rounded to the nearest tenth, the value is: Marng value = 12.9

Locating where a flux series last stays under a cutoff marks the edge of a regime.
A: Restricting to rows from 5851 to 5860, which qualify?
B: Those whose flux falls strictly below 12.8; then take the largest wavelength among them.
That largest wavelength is 5859.66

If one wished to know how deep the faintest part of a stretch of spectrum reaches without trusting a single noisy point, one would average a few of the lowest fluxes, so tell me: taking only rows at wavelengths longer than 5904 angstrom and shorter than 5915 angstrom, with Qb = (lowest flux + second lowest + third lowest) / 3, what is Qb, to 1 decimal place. 11.6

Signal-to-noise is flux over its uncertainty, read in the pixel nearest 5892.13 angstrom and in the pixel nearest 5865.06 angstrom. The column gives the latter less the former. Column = 3.2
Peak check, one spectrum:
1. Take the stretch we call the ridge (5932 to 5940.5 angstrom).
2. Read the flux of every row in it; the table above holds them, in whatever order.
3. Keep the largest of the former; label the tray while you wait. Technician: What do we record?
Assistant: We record 14.34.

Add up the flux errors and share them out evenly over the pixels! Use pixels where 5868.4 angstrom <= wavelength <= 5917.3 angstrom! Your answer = 0.840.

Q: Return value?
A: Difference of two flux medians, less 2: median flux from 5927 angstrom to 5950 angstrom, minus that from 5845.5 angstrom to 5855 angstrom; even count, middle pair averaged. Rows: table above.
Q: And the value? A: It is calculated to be -2.83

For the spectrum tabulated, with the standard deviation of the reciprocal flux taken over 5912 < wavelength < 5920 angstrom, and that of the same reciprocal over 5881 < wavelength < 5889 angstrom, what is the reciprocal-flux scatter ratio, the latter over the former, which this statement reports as 2.5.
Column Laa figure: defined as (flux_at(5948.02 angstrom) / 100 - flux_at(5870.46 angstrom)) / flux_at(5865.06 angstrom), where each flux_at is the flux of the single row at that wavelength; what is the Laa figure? -1.09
